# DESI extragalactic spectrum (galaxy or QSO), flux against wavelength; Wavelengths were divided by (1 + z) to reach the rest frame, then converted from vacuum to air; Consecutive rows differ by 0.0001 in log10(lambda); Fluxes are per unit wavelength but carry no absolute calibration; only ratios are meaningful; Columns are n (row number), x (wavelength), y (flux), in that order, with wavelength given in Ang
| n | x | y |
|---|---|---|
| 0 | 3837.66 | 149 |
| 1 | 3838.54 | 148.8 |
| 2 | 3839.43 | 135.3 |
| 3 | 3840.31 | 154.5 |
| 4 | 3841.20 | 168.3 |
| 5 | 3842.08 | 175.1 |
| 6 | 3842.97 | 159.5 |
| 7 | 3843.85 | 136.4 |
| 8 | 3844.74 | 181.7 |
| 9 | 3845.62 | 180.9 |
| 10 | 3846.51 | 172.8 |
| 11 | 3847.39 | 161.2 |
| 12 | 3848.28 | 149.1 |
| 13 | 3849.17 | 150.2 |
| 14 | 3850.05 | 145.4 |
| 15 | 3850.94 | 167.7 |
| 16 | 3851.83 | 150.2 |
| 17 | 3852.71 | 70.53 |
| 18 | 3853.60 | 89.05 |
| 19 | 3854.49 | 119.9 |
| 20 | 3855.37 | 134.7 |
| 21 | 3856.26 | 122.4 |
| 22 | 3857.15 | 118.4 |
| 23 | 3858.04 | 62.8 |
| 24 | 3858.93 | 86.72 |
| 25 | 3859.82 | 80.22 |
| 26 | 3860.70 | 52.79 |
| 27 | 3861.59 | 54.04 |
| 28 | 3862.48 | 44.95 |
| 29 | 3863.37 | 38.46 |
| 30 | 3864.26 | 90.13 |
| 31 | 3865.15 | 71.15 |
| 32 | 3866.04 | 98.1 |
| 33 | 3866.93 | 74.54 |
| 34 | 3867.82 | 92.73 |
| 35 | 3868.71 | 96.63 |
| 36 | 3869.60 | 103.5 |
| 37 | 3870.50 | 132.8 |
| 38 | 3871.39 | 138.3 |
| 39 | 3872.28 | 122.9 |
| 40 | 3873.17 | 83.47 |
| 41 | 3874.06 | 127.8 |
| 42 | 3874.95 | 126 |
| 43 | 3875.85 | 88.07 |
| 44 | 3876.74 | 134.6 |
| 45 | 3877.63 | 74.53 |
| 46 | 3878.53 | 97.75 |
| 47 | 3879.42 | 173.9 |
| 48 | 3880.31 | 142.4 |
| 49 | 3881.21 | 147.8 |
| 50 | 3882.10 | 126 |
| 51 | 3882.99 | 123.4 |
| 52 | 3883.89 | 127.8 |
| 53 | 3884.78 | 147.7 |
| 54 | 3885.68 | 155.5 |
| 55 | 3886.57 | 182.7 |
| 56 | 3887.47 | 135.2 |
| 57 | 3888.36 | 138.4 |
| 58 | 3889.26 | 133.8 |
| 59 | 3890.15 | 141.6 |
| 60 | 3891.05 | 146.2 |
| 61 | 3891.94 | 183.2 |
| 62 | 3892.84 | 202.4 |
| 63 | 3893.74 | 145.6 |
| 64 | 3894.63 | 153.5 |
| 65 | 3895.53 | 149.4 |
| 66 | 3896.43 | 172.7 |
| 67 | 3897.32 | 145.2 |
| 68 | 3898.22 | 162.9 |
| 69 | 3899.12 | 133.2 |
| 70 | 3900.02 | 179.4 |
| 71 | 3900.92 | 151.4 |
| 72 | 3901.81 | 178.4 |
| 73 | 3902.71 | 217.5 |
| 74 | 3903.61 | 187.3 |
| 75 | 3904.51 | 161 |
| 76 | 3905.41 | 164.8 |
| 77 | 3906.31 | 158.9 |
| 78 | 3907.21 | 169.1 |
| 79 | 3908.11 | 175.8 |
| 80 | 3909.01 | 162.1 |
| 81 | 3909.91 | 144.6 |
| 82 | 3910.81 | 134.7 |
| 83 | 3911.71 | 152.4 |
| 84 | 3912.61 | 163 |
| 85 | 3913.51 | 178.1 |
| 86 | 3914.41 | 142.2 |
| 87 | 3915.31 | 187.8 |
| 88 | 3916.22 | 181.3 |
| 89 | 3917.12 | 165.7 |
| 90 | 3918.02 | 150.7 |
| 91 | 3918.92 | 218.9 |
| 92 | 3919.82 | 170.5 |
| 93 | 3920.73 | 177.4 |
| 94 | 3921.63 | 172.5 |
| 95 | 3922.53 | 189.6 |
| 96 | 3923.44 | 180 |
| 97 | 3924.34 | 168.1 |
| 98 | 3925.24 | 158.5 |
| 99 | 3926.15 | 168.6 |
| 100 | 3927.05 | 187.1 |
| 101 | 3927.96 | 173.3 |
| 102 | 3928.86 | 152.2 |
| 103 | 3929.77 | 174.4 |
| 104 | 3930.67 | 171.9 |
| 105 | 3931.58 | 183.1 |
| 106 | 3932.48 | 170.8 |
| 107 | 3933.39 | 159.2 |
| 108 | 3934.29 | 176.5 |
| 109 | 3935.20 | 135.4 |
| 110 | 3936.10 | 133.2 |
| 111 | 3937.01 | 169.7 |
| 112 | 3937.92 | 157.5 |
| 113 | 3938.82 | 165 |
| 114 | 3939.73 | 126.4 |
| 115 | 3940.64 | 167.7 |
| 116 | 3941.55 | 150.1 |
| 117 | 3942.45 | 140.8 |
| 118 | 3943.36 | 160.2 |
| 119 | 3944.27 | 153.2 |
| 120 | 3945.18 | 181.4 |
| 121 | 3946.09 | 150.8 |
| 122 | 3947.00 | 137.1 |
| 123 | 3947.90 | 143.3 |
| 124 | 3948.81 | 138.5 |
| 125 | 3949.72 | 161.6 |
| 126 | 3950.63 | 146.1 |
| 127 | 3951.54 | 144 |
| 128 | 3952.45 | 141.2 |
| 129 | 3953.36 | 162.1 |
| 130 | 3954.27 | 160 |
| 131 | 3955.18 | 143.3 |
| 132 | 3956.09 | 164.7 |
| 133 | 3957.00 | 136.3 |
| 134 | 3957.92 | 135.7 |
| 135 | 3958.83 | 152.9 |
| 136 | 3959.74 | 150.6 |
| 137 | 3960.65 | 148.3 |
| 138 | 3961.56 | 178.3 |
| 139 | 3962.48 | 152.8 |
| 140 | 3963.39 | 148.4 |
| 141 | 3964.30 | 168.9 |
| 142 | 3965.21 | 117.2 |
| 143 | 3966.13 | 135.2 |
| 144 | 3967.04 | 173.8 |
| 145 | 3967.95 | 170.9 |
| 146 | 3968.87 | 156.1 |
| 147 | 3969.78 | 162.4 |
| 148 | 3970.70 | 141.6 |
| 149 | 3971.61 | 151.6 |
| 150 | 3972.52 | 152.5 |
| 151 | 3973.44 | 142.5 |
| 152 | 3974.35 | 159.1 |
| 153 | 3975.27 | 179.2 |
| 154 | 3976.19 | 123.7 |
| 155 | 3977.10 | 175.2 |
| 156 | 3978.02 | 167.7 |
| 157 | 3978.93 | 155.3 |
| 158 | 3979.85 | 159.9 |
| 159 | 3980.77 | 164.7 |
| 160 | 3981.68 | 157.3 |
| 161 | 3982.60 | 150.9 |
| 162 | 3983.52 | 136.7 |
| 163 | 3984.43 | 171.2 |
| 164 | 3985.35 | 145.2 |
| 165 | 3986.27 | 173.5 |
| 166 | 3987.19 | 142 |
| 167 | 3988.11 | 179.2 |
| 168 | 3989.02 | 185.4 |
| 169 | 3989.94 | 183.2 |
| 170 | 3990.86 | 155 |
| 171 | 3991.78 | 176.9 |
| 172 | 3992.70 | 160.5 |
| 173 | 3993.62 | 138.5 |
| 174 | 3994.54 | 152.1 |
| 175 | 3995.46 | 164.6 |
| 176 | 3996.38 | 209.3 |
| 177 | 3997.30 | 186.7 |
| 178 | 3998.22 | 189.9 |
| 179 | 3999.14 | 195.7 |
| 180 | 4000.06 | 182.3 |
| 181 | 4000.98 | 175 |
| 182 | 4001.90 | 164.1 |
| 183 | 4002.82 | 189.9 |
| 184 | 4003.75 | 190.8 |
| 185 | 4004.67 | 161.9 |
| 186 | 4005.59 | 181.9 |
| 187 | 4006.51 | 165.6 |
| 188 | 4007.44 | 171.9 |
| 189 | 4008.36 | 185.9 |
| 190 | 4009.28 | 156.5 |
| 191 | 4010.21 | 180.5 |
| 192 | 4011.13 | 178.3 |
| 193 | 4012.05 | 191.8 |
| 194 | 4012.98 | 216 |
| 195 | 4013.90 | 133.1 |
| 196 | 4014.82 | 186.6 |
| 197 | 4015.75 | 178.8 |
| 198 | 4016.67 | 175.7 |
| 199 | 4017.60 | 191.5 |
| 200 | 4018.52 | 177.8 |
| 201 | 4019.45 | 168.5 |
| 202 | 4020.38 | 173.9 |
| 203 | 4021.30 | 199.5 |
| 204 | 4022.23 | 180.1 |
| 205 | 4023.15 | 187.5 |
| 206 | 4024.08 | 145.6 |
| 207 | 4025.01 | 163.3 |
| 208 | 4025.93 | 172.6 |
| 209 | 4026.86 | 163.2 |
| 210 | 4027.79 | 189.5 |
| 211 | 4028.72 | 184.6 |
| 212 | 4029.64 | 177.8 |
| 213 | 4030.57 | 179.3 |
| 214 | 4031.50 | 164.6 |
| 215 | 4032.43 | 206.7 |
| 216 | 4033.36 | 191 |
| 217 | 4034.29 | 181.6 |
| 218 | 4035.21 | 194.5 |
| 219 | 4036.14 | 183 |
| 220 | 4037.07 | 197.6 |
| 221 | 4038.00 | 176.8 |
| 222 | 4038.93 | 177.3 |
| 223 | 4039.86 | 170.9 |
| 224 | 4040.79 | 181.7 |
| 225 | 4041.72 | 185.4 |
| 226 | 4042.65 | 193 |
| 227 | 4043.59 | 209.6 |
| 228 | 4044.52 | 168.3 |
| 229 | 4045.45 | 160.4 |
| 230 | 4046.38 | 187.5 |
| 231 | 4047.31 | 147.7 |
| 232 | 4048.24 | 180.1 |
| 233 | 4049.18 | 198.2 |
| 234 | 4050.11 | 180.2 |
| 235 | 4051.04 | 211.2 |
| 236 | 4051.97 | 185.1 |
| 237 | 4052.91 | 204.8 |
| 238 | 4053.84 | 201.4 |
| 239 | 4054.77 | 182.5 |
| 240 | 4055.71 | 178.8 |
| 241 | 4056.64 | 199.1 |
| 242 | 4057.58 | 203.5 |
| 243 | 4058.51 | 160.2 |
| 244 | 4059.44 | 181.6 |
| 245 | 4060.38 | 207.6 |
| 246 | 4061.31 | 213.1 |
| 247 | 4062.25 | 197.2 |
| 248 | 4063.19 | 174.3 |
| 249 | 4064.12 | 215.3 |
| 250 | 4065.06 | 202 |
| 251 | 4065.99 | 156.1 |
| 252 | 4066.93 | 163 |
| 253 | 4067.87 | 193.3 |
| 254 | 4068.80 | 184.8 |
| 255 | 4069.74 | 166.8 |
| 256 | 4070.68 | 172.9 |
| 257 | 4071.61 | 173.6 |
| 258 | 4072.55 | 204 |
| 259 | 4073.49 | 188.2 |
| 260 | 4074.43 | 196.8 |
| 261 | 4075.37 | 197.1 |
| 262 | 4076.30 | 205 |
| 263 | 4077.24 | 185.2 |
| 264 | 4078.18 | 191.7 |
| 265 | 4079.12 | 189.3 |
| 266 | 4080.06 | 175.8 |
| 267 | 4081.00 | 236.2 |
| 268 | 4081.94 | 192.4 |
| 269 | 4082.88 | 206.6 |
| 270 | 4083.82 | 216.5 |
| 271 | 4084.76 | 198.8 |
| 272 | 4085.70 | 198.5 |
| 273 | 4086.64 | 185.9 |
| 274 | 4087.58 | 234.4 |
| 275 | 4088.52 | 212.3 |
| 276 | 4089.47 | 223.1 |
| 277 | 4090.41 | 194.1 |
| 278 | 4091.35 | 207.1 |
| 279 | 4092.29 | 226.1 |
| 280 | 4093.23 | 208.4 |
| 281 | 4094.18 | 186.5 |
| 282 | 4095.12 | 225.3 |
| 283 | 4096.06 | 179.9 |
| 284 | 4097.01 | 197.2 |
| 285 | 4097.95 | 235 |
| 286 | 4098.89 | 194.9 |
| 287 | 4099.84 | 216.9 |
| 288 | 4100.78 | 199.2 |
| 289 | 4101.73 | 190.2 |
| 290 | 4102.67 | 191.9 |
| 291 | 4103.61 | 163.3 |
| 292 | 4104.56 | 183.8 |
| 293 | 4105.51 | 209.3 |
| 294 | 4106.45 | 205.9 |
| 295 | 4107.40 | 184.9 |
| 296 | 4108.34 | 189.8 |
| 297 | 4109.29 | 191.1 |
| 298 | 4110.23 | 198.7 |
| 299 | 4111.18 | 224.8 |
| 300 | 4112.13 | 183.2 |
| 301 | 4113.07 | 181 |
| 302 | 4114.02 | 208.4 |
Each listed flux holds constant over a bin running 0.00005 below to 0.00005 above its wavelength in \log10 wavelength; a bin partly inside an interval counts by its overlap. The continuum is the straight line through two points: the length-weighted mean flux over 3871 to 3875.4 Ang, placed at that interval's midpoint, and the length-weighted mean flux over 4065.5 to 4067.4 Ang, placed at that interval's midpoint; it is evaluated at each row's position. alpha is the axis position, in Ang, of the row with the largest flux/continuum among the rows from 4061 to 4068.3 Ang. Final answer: 4064.12 Ang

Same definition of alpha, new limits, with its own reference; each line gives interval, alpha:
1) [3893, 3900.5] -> 3900.02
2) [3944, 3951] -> 3945.18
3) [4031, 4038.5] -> 4032.43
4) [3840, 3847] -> 3844.74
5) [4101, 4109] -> 4105.51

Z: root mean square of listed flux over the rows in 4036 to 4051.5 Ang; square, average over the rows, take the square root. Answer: 184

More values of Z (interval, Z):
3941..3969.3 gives 152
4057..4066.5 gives 192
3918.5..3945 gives 167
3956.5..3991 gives 157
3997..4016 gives 180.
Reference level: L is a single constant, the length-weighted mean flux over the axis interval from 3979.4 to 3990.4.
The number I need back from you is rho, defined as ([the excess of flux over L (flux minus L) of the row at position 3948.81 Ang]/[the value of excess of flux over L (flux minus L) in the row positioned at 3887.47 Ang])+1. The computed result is 1.9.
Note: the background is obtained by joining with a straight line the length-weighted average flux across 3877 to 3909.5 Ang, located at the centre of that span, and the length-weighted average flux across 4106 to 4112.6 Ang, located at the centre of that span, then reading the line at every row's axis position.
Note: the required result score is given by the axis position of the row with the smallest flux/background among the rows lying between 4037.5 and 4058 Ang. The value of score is 4047.31 Ang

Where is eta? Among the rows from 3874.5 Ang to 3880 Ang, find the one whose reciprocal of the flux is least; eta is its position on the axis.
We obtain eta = 3879.42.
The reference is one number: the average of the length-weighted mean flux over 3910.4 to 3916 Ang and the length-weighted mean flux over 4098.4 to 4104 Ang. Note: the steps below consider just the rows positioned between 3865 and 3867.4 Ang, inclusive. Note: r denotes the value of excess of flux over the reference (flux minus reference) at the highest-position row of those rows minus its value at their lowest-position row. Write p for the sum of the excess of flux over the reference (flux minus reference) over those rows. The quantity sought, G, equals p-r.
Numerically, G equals -291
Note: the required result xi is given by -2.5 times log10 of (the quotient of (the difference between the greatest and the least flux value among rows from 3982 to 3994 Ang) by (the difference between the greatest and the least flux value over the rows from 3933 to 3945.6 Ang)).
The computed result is 0.13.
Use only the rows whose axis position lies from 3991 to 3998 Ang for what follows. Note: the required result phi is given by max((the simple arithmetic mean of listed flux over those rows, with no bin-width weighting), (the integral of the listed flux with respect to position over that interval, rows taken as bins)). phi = 1188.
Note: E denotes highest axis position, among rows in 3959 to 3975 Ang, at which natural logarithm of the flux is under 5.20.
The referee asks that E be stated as 3974.35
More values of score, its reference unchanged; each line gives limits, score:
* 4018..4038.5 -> 4024.08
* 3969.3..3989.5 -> 3976.19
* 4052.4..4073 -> 4065.99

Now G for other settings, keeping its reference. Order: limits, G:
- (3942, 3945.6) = -113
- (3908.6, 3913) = -130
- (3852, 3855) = -301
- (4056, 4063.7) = 145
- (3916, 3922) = 6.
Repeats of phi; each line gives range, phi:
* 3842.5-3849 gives 1056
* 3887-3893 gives 913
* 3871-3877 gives 700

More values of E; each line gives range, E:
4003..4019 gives 4018.52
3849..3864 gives 3863.37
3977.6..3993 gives 3992.70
